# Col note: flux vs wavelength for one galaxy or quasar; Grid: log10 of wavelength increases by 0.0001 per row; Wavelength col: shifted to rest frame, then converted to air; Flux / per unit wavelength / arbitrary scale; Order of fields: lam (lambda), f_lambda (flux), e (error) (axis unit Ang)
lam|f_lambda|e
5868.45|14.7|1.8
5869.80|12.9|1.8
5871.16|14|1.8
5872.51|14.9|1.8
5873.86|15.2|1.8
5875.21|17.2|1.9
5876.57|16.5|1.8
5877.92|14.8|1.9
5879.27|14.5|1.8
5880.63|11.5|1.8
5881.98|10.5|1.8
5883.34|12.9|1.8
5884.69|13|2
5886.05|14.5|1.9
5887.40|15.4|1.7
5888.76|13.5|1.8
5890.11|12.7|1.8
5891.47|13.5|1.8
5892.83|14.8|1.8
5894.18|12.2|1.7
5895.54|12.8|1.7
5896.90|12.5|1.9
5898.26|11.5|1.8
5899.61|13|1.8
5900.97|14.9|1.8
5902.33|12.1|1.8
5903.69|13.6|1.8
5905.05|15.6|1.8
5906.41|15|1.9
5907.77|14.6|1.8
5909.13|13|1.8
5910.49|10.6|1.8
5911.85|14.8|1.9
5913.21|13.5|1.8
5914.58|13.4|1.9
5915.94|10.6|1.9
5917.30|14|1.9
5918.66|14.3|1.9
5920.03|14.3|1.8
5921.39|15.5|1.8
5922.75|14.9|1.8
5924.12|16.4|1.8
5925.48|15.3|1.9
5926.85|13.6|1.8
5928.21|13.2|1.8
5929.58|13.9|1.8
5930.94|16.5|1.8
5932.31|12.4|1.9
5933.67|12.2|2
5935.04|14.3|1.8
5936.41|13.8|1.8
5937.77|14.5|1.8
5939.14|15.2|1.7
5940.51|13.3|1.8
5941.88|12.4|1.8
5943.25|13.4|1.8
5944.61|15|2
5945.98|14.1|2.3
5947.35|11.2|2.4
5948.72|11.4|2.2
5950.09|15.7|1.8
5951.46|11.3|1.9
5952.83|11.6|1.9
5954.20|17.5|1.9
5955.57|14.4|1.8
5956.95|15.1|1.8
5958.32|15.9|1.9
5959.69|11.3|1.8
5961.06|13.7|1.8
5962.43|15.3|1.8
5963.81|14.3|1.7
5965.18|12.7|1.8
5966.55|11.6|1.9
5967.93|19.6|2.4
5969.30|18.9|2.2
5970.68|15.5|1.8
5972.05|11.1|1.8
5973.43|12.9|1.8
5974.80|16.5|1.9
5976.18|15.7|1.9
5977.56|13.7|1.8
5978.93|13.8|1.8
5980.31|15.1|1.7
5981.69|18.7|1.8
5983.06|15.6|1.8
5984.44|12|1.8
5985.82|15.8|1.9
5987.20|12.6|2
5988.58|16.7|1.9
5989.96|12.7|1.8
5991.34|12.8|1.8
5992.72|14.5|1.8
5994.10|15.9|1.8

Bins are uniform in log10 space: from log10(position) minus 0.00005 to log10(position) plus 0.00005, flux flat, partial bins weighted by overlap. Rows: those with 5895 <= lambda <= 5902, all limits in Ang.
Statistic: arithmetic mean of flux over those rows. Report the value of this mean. 12.9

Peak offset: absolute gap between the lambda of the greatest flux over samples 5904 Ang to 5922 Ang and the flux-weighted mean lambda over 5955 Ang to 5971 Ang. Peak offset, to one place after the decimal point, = 58.3 Ang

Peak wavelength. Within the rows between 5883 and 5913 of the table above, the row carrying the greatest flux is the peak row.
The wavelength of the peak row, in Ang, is 5905.05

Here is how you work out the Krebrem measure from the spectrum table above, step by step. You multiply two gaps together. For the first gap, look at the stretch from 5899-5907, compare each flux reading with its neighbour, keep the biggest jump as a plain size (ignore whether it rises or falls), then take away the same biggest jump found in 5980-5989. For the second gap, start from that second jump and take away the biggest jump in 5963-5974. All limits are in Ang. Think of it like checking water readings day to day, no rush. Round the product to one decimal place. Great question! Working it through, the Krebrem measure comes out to 5.1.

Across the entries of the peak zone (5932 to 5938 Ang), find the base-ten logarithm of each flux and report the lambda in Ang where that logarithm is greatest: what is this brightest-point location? 5937.77 Ang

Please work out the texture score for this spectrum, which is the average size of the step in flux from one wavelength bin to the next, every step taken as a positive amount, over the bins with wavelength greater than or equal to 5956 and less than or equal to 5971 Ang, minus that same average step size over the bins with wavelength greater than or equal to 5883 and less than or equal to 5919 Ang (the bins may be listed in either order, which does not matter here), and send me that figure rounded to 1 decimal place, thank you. 1.0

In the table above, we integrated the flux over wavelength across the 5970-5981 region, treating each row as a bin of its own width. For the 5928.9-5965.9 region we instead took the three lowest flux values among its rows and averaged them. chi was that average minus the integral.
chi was -146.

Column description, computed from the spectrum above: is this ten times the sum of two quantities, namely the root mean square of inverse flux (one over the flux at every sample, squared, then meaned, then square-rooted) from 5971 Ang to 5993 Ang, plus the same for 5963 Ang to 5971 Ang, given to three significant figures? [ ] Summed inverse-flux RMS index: 1.40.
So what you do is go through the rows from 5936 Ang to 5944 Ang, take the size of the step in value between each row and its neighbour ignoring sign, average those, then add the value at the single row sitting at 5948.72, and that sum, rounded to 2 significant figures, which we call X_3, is 12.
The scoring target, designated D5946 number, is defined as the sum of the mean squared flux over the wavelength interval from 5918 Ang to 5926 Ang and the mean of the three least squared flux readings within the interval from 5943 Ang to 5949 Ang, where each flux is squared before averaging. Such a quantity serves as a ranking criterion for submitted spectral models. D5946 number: 374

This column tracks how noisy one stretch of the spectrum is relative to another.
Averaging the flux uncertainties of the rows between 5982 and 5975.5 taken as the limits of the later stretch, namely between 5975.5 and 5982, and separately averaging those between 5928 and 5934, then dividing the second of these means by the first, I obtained 1.03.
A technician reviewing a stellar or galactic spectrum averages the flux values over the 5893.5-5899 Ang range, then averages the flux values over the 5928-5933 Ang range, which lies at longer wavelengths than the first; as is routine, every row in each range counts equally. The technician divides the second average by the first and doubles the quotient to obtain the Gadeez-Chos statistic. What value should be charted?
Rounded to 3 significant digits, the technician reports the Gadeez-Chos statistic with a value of 2.29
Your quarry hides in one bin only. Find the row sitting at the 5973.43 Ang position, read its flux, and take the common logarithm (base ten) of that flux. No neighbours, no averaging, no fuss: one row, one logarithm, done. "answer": 1.11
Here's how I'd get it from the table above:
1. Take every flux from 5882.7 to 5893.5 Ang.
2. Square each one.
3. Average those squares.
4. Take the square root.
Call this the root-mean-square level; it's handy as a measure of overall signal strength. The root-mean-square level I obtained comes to 13.8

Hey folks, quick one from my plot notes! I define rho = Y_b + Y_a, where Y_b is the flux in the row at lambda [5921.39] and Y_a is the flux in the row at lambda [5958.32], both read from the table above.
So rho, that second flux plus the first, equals 31.4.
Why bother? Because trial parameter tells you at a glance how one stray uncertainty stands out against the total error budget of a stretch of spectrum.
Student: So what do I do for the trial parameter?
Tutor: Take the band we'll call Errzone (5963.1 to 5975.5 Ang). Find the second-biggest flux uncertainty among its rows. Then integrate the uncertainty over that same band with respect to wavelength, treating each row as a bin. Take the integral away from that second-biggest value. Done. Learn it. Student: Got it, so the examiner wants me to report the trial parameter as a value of -21.6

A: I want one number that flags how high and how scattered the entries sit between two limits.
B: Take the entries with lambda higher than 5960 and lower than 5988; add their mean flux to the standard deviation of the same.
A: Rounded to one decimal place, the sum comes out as 17.1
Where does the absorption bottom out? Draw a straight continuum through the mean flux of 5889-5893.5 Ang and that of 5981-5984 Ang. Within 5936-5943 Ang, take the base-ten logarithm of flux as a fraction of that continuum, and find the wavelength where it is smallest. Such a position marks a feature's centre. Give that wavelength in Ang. 5941.88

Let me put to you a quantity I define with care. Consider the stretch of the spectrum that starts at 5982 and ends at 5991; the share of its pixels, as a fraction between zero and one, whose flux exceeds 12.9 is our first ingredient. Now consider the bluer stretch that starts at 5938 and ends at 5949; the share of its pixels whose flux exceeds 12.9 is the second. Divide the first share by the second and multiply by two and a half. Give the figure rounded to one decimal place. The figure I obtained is 2.0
